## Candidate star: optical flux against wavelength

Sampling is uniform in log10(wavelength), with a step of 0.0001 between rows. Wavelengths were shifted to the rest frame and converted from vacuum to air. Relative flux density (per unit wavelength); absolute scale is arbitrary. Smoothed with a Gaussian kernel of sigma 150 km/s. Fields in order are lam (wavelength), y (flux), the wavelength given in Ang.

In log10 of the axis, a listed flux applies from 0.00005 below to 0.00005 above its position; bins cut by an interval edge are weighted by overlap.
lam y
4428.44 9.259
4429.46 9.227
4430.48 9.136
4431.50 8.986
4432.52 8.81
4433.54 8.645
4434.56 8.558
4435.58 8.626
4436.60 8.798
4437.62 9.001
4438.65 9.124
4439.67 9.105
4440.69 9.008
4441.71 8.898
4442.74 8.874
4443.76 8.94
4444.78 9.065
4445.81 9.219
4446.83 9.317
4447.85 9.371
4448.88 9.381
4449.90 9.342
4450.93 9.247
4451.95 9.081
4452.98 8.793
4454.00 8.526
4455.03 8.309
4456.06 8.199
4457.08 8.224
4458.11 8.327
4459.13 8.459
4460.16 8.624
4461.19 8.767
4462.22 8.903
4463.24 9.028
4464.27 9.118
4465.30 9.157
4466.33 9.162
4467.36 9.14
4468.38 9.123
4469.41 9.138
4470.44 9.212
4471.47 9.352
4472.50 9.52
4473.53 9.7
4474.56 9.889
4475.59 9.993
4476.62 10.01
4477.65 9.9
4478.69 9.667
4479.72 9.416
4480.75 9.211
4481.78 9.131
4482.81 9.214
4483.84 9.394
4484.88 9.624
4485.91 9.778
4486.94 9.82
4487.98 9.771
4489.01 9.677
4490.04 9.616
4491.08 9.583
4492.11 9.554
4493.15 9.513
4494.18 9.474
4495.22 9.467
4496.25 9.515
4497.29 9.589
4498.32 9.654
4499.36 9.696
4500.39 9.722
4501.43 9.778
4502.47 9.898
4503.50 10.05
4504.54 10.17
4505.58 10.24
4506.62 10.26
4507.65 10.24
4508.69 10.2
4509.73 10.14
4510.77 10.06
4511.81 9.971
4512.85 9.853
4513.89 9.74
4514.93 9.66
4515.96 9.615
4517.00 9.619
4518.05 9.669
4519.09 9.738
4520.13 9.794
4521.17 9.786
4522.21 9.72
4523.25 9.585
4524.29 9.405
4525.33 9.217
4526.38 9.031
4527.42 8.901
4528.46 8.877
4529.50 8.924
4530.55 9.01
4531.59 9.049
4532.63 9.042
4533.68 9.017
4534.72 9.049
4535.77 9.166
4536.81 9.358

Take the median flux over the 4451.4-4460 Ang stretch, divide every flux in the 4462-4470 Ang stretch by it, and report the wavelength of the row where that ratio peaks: 4466.33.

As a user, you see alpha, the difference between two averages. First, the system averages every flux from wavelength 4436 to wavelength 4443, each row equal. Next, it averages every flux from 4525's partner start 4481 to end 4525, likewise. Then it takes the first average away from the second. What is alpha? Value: 0.77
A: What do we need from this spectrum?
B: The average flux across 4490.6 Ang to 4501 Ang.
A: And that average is 9.6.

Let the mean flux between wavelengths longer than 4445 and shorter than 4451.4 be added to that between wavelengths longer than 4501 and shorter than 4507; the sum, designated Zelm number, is 19.4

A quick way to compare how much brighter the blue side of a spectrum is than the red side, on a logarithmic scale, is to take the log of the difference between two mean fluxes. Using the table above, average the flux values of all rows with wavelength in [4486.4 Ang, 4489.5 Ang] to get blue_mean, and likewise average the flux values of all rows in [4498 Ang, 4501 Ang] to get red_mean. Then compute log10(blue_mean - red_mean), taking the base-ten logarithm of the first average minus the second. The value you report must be -1.18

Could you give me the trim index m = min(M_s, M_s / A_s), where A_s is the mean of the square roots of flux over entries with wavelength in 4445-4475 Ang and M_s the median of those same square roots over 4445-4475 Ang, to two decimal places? 1.01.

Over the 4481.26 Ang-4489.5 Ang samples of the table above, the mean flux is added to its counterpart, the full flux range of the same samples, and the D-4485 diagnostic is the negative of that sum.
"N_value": -10.2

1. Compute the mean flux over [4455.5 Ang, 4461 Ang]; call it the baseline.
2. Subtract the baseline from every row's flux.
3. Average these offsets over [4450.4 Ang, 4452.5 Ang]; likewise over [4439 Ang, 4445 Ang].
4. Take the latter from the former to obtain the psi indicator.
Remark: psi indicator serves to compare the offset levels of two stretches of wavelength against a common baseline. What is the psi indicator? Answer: 0.18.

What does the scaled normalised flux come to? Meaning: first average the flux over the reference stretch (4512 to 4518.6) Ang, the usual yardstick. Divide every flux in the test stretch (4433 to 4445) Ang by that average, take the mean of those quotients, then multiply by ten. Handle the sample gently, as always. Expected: 9.2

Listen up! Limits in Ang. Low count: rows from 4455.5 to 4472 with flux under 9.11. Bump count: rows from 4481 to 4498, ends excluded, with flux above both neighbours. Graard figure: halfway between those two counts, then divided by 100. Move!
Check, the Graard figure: 0.045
